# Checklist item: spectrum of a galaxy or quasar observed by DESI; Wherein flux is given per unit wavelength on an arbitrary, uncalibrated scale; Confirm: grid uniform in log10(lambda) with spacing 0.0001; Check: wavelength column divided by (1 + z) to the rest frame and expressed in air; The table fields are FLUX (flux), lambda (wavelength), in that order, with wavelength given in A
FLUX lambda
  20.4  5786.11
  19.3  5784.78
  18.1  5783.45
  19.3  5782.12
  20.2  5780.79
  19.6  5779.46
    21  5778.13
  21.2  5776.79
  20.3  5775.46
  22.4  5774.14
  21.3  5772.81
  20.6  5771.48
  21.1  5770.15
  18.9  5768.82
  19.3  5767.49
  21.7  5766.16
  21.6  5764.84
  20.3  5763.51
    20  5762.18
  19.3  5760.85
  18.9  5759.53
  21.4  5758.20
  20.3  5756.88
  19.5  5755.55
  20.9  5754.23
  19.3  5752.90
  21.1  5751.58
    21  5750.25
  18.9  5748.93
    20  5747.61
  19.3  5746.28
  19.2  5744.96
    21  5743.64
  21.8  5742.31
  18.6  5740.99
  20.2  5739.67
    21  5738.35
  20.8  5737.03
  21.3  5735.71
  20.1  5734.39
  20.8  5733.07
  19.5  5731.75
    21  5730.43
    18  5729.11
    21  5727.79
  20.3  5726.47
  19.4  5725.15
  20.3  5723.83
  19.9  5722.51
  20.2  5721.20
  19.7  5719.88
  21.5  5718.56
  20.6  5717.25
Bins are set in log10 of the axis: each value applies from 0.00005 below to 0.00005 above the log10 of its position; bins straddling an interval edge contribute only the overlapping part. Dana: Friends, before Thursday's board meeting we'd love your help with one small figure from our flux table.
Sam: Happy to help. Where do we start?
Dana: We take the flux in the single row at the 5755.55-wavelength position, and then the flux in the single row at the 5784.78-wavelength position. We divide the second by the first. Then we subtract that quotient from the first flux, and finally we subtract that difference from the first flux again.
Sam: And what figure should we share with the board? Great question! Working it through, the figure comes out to 0.99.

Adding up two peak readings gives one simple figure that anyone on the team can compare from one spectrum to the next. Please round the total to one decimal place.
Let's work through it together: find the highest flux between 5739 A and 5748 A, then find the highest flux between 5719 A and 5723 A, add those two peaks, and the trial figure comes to 42.0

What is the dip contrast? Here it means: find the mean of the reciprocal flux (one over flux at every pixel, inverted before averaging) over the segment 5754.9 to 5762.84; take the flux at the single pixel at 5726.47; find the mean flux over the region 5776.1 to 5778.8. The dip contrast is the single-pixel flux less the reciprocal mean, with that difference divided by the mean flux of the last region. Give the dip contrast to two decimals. 0.96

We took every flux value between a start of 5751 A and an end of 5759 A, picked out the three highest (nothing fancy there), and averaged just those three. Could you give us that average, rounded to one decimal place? 21.1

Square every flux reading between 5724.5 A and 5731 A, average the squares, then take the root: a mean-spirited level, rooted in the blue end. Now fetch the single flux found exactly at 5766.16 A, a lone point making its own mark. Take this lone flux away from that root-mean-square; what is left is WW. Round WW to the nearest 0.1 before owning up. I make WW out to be -1.7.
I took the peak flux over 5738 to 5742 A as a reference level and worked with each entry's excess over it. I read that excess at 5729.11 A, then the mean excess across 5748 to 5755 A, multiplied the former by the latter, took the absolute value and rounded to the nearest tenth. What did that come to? 2.3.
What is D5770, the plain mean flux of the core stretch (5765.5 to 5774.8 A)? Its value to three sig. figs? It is 20.8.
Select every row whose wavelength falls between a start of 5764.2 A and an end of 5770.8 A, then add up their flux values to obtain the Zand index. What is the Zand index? 103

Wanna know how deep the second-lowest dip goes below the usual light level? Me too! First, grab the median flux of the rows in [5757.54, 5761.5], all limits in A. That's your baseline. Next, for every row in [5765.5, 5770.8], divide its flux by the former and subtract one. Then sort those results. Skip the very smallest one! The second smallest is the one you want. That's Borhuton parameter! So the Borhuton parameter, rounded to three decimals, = 0.000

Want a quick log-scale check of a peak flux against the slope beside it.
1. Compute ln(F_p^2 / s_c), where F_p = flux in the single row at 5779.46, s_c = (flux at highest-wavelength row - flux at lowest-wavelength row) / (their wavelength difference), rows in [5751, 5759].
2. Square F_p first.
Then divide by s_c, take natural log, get 9.0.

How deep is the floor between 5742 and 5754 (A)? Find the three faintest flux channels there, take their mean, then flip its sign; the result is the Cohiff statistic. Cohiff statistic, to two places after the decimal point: -19.13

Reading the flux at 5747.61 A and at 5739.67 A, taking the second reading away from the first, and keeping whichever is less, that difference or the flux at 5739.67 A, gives -0.2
